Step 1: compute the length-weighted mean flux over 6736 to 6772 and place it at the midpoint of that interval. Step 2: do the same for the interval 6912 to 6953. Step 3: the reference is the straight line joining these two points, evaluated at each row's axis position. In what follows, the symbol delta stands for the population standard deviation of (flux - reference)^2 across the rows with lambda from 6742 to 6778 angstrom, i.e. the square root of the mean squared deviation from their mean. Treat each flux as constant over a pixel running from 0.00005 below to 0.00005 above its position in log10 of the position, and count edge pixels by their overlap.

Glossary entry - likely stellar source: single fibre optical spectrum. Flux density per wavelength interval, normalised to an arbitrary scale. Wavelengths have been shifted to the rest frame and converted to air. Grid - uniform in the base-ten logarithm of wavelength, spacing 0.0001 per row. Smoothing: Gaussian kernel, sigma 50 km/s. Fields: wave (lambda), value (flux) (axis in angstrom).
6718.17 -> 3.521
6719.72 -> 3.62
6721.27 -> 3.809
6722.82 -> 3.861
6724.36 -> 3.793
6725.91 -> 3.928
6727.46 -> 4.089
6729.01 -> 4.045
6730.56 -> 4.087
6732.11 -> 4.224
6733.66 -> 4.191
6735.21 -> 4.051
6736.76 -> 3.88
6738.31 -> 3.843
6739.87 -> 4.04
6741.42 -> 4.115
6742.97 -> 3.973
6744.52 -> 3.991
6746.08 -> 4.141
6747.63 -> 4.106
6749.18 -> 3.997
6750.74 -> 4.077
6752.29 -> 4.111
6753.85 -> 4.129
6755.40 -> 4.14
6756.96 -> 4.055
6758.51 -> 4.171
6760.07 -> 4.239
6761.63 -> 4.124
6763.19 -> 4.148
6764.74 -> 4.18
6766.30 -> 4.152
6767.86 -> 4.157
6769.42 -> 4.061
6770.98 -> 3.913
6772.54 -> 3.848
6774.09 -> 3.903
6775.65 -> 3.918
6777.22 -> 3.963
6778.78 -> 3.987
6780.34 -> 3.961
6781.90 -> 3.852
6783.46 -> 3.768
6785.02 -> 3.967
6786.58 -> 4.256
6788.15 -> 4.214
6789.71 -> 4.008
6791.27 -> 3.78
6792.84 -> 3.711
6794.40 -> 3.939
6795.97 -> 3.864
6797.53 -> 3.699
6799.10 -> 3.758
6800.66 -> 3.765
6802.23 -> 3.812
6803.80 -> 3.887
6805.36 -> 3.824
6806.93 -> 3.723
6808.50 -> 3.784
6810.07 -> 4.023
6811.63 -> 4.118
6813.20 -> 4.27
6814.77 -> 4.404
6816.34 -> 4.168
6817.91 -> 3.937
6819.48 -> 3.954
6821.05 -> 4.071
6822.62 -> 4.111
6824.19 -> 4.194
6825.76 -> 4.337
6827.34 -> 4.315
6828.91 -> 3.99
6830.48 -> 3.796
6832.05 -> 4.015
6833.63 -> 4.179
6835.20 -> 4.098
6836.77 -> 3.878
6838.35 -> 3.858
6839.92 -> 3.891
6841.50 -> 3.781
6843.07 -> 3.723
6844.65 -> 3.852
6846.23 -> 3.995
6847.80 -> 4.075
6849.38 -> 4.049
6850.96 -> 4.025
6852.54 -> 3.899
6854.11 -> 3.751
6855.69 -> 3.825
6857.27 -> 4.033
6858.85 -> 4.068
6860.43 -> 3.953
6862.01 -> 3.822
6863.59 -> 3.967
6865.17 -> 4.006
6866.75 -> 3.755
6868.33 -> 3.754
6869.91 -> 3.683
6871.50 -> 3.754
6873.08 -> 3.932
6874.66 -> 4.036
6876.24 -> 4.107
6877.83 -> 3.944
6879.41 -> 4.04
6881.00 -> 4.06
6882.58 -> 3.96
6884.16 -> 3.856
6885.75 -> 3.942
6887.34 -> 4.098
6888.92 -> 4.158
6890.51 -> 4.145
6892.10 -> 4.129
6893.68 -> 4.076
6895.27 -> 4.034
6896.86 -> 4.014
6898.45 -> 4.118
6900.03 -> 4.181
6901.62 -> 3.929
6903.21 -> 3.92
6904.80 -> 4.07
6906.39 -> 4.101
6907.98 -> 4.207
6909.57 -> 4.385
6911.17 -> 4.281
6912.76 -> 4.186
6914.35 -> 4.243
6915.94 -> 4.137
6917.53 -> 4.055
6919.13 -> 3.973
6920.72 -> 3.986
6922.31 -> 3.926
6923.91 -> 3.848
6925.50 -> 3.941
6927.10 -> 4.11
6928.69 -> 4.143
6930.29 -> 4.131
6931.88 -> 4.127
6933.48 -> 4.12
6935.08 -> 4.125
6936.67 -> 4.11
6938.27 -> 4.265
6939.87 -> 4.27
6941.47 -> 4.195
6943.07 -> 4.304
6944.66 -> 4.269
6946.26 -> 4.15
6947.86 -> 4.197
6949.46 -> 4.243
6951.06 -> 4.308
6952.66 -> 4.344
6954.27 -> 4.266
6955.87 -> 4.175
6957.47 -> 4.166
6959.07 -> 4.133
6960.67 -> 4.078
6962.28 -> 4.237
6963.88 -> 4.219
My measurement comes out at 0.01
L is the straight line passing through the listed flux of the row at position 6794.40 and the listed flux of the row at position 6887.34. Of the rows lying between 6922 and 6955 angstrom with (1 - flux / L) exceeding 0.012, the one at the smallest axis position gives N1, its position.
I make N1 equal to 6922.31 angstrom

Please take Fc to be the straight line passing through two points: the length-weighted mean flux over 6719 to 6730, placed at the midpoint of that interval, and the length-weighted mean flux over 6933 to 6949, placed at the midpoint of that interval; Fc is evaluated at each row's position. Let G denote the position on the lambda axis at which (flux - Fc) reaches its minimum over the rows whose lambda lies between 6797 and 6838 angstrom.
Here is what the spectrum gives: 6797.53 angstrom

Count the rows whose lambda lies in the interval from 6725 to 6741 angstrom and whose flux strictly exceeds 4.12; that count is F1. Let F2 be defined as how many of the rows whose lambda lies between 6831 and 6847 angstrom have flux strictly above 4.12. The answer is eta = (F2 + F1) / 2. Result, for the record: 1.5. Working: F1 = 2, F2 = 1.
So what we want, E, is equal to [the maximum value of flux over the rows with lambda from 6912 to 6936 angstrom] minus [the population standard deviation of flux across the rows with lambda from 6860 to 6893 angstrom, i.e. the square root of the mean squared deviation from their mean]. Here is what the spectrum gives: 4.10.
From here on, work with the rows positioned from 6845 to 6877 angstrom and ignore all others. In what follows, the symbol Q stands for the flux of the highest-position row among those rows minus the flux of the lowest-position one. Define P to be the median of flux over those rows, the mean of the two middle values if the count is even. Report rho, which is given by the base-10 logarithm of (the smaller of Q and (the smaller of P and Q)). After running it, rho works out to -0.95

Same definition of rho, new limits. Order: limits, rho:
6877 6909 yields -0.58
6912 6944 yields -0.93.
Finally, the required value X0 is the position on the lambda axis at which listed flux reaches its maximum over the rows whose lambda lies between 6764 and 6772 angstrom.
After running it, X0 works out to 6764.74 angstrom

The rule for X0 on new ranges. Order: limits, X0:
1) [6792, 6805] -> 6794.40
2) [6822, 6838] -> 6825.76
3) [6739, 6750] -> 6746.08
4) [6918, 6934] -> 6928.69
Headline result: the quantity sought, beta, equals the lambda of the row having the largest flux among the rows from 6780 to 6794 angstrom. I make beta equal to 6786.58 angstrom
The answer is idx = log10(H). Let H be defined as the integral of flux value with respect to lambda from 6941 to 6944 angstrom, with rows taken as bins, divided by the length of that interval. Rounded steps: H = 4.27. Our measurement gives 0.630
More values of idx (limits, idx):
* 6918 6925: 0.595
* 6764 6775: 0.605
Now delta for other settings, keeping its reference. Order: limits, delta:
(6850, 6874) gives 0.06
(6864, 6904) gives 0.05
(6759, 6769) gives 0.01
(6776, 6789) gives 0.03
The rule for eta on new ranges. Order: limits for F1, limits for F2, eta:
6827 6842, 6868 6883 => 1.0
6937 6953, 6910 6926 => 7.0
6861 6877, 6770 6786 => 0.0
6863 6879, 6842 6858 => 0.0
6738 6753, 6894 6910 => 2.0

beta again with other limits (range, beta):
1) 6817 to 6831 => 6825.76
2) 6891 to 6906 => 6900.03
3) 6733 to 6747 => 6733.66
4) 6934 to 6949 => 6943.07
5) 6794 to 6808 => 6794.40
